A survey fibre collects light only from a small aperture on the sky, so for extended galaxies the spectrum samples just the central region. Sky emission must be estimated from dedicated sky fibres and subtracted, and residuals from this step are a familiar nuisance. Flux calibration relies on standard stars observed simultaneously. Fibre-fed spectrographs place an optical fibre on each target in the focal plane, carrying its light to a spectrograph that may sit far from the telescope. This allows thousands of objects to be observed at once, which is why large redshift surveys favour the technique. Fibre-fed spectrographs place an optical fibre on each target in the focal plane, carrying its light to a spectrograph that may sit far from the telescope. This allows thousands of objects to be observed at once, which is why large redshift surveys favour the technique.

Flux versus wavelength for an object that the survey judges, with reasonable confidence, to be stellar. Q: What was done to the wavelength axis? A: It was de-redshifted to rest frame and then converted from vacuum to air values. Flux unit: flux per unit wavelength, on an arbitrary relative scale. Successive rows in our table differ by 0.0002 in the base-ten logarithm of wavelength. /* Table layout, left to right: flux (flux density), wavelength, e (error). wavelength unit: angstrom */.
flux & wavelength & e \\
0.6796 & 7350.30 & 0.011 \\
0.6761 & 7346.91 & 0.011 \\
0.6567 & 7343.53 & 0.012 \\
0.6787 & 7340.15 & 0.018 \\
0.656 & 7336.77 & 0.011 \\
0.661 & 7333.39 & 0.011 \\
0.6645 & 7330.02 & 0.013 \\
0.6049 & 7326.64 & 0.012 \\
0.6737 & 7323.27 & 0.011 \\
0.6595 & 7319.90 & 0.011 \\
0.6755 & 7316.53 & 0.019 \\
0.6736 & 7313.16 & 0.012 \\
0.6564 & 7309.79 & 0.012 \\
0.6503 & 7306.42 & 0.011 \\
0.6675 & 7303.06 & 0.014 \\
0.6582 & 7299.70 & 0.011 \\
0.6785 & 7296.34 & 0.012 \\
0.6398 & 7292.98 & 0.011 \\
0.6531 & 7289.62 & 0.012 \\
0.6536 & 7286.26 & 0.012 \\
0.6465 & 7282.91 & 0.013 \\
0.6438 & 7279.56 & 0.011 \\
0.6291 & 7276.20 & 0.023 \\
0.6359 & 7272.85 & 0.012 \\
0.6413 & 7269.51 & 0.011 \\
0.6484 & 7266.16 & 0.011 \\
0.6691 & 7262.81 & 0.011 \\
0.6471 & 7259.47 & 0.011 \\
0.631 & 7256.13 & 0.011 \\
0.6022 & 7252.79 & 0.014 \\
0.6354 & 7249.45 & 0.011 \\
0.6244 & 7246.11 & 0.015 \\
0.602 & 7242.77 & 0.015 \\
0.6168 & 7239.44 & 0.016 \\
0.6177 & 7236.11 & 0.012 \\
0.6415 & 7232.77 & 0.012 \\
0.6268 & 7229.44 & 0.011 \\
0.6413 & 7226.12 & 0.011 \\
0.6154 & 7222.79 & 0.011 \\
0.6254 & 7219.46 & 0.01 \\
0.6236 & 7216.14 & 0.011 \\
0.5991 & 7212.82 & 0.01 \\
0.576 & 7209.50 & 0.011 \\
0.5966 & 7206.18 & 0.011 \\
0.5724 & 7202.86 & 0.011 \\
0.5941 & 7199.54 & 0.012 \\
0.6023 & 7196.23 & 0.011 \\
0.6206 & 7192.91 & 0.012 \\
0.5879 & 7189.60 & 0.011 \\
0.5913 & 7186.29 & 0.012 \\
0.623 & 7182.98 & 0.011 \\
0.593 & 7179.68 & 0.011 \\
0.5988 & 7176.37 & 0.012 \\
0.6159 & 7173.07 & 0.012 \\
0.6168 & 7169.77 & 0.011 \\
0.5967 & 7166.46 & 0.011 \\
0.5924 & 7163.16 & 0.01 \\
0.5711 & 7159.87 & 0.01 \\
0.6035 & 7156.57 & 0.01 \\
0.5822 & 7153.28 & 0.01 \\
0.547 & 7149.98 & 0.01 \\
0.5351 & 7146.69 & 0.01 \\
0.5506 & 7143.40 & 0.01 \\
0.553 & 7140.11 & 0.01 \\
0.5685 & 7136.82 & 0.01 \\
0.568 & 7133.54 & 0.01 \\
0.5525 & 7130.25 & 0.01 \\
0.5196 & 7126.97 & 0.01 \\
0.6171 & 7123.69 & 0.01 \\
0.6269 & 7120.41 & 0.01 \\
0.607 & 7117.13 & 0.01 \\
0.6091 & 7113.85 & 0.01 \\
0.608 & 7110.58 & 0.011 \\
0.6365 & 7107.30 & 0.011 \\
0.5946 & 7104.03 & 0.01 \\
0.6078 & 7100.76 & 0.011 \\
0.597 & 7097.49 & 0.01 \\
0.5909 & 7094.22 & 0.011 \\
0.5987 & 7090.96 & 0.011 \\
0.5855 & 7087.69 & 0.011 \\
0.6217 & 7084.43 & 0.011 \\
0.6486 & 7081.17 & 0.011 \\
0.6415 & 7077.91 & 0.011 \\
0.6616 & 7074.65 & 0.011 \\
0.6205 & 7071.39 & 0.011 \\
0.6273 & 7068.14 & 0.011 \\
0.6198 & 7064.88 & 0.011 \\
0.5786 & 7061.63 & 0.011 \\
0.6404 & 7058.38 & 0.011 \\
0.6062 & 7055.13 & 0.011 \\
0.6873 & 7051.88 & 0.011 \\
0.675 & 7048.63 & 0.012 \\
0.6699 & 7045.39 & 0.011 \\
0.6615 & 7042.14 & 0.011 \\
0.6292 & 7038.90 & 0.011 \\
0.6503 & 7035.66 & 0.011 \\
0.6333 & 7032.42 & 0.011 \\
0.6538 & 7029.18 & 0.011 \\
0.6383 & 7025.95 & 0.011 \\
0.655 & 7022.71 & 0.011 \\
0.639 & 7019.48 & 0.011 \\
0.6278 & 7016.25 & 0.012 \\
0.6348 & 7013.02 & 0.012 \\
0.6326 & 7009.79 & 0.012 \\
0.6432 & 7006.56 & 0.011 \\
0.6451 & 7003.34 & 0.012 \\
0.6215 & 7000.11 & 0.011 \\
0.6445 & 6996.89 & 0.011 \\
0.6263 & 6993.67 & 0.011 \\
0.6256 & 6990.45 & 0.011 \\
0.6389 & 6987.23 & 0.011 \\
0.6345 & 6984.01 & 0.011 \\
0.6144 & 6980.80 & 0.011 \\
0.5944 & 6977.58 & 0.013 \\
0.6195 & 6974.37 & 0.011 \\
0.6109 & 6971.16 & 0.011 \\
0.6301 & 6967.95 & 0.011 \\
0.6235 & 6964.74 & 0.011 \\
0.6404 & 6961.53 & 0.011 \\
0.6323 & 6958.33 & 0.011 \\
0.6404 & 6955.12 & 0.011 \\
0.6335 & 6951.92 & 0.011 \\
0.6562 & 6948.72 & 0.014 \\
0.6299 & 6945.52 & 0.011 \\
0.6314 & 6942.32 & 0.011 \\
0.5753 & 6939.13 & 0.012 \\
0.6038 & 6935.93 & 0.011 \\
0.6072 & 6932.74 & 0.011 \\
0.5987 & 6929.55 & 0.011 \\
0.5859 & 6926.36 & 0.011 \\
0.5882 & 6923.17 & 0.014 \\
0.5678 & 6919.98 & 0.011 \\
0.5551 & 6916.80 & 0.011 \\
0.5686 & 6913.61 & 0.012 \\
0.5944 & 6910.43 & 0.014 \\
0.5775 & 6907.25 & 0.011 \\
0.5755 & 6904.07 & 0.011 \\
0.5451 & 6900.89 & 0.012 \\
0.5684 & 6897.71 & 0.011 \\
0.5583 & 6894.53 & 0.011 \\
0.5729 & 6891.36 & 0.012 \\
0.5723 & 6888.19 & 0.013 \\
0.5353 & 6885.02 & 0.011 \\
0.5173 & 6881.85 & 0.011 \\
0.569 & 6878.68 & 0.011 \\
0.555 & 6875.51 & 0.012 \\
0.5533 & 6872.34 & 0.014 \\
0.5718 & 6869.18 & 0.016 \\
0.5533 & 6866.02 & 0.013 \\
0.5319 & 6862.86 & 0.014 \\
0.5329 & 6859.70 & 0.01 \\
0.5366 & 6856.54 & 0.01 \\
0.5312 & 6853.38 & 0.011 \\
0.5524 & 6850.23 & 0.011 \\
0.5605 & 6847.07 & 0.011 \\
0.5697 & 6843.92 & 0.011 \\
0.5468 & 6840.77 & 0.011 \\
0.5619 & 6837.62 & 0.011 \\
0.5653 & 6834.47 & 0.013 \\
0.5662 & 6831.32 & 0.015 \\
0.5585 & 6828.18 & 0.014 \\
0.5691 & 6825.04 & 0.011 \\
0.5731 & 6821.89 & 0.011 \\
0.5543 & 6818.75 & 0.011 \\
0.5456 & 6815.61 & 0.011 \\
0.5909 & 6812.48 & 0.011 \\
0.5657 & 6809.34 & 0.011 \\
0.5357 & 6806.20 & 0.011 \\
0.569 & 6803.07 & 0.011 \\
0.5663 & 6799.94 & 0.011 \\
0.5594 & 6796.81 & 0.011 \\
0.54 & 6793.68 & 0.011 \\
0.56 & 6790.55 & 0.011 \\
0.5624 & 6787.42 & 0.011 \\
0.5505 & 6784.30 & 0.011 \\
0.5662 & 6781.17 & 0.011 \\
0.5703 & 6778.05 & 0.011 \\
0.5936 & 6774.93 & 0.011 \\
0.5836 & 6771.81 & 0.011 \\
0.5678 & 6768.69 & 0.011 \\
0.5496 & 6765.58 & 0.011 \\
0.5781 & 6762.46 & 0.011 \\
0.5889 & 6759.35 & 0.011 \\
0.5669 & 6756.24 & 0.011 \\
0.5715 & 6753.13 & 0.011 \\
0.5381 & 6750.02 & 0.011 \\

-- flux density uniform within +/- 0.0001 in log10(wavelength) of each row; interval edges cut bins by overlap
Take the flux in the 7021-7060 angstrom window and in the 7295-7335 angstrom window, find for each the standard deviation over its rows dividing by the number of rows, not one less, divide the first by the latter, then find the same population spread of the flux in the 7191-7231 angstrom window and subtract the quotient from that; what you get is -1.12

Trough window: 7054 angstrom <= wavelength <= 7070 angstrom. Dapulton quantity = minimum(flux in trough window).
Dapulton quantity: 0.5786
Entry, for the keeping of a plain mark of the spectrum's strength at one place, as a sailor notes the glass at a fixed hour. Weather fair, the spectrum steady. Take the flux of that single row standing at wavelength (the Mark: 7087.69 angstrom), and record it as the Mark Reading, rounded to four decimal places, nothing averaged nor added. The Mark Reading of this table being 0.5855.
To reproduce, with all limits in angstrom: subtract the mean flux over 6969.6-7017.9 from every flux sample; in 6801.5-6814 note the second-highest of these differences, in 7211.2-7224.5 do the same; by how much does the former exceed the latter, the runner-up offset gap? -0.055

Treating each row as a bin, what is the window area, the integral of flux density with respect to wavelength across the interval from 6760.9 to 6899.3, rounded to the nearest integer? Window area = 77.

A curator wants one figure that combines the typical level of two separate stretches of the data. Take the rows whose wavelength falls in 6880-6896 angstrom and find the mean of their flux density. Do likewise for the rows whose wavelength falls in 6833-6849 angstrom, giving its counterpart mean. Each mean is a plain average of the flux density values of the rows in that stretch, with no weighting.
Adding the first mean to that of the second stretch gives 1.112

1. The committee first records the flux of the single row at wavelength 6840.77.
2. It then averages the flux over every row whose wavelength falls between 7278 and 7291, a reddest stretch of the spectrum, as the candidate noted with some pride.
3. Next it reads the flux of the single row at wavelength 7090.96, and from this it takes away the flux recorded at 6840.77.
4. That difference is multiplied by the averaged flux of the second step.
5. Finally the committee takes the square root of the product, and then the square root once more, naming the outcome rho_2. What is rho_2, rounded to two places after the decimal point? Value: 0.43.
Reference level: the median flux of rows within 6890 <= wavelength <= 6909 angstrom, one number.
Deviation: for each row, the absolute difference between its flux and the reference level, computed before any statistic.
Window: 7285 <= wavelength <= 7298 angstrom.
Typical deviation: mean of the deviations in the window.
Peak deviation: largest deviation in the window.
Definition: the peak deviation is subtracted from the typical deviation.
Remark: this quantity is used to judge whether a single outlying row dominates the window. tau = -0.022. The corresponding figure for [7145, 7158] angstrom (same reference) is -0.010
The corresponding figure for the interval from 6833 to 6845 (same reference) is -0.014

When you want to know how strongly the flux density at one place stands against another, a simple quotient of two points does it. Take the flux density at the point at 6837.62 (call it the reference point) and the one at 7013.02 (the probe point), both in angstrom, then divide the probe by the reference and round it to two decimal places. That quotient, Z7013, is 1.13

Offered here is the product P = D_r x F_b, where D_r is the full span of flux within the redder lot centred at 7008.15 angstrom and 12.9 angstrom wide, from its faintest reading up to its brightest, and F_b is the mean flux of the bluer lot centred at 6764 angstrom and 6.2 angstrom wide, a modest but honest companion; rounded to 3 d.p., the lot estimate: 0.007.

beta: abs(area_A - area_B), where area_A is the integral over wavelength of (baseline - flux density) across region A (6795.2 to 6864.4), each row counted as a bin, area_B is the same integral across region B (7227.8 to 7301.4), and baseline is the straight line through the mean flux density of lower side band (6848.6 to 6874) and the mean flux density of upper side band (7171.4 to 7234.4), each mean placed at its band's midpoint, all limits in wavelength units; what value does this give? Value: 0.3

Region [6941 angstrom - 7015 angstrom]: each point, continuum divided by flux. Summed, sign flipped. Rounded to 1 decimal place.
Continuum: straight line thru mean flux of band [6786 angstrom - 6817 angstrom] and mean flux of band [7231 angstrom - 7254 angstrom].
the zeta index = -21.3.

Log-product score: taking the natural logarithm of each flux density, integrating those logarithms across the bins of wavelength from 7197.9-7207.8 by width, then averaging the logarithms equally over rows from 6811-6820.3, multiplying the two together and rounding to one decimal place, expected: 3.0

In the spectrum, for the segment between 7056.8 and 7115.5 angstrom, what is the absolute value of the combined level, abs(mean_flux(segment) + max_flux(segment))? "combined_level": 1.28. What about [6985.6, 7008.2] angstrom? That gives 1.28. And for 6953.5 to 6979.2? 1.26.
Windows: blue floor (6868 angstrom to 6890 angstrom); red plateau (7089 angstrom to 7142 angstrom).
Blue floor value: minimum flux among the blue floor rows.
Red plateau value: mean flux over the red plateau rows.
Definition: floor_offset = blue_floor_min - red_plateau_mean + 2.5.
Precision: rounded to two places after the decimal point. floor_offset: 2.43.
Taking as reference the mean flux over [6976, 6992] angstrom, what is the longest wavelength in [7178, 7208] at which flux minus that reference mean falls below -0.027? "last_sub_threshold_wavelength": 7202.86 angstrom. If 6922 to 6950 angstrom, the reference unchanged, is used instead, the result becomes 6939.13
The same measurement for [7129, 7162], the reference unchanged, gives 7159.87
